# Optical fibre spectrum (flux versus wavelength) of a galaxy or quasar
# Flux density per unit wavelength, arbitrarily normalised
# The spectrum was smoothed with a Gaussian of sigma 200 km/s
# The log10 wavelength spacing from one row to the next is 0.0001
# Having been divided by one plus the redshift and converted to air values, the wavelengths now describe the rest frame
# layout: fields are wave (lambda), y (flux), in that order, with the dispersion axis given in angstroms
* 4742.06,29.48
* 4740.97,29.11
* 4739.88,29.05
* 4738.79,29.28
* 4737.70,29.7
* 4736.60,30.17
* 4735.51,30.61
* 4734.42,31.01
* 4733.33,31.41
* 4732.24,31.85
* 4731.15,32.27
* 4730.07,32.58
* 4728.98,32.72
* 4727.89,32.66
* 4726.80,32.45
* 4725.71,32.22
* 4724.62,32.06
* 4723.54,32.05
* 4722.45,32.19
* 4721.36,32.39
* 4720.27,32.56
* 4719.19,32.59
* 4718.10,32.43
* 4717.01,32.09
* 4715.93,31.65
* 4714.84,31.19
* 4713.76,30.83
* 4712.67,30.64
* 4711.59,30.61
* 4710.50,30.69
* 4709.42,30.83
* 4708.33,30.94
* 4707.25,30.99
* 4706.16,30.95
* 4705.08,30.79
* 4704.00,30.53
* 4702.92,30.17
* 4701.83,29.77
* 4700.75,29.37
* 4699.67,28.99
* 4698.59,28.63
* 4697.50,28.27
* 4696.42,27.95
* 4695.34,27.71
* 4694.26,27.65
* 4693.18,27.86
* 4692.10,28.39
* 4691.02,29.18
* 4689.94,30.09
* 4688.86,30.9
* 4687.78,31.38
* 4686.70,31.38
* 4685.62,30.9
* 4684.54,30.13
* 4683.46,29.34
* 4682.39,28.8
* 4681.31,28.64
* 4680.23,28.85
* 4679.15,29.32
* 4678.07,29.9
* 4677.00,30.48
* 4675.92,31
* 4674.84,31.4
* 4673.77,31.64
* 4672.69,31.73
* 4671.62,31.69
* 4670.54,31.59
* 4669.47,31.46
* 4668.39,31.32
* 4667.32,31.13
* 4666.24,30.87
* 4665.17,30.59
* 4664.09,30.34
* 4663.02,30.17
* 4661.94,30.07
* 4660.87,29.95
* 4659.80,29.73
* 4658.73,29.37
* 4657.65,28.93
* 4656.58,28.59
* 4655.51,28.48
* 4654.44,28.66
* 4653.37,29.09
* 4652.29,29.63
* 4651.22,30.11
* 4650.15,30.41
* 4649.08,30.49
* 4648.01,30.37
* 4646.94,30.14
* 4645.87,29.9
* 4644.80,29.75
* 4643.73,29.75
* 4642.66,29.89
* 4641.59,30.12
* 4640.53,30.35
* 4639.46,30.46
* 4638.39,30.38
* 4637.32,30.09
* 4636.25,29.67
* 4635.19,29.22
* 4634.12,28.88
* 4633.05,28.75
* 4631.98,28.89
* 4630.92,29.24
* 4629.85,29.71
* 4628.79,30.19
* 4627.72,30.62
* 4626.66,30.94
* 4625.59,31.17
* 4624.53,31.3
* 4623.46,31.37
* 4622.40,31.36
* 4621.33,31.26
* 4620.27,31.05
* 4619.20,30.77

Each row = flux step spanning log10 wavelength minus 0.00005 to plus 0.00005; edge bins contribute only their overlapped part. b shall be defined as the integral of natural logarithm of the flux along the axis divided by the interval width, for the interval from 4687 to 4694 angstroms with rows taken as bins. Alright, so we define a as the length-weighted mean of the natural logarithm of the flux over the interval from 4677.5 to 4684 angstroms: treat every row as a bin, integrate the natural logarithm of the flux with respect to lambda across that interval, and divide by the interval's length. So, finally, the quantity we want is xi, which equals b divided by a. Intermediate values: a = 3.38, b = 3.39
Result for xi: 1.00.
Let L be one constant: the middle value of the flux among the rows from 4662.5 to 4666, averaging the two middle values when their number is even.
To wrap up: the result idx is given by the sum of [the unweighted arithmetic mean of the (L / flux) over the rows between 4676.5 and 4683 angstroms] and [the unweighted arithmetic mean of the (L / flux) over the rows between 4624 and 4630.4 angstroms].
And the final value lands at 2.02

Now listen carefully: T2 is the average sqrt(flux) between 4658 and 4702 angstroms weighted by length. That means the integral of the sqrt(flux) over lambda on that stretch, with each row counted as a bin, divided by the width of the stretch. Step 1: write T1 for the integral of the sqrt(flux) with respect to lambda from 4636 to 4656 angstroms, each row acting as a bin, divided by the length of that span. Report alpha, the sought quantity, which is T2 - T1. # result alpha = 0.01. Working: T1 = 5.47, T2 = 5.47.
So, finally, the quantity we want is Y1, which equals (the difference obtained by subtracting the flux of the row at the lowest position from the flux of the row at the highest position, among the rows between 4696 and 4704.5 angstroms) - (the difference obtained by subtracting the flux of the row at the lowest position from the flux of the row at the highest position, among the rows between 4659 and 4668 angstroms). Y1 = 1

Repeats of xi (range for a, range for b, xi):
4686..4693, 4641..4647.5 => 1.00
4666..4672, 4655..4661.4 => 0.98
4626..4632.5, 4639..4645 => 1.00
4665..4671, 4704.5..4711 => 1.00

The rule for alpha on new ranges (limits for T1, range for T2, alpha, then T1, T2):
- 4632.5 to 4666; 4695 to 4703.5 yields -0.08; 5.45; 5.37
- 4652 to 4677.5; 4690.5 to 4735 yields 0.04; 5.51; 5.55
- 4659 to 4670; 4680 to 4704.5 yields -0.11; 5.53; 5.42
